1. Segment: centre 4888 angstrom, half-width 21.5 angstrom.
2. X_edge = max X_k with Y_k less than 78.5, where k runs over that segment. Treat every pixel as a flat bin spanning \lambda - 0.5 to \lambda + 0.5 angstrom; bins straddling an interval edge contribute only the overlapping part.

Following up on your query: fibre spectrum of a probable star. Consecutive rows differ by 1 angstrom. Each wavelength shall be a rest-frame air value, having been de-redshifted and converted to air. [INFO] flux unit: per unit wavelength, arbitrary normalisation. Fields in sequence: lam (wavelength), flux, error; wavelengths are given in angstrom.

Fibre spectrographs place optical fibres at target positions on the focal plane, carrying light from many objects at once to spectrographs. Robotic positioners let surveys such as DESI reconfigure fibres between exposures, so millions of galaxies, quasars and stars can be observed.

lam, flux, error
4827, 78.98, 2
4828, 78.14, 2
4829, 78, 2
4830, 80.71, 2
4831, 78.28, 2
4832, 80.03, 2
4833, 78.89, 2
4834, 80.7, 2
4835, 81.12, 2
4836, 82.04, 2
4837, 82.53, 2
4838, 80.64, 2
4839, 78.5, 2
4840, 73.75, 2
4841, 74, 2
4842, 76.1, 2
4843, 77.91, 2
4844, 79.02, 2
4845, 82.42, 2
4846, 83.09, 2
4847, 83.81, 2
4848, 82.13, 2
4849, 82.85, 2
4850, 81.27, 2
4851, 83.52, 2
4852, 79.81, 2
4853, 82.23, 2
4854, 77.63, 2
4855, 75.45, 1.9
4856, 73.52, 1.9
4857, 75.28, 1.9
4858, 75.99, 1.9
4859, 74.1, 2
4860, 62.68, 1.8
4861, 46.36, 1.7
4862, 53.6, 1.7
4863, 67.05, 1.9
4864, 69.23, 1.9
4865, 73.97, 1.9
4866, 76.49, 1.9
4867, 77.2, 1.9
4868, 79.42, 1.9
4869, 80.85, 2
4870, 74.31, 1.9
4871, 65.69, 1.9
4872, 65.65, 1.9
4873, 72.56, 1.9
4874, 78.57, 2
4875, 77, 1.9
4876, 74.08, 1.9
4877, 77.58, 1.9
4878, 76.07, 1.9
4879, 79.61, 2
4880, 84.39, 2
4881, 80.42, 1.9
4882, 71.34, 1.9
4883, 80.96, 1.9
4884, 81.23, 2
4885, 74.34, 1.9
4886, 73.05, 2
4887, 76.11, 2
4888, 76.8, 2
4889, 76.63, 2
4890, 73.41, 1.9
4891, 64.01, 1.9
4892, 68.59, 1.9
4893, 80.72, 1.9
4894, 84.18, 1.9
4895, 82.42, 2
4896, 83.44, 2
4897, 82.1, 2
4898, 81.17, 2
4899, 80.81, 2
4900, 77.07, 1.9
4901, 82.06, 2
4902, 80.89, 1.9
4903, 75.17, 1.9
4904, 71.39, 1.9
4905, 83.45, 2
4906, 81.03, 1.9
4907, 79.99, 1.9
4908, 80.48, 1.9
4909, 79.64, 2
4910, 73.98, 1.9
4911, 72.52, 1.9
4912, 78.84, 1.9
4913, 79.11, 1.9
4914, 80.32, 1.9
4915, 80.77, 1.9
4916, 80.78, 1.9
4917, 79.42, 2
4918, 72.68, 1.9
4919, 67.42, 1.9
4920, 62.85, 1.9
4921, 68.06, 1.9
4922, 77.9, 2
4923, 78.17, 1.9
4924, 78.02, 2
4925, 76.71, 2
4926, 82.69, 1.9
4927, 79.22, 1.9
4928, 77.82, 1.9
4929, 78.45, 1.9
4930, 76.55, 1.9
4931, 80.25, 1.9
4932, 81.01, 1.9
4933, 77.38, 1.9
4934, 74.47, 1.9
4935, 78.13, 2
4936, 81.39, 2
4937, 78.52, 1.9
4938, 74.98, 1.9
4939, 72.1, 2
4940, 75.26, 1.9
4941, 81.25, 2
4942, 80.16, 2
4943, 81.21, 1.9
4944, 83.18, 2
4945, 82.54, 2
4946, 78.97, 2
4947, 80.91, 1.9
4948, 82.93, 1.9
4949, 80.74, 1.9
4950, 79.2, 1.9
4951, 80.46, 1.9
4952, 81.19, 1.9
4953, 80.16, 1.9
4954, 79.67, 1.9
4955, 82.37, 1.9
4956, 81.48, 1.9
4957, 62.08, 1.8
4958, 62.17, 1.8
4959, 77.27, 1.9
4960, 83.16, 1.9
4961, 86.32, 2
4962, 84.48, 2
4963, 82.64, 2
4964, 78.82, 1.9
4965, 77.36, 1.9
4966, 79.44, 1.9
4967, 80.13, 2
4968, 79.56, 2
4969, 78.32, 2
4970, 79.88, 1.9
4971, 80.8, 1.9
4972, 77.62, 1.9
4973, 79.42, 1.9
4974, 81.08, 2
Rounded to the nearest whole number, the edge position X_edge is 4904 angstrom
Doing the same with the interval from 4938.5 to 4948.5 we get 4940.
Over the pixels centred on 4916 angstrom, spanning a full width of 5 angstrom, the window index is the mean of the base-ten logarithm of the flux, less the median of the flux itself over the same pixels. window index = -78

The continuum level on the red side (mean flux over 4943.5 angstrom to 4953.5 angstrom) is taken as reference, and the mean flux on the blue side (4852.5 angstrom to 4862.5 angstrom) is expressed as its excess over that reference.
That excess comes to -11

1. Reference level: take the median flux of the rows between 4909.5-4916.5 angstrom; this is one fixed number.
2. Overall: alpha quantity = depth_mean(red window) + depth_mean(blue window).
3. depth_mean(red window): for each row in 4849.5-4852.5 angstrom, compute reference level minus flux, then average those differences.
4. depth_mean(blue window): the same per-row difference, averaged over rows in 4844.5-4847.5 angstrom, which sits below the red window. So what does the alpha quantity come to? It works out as -6.4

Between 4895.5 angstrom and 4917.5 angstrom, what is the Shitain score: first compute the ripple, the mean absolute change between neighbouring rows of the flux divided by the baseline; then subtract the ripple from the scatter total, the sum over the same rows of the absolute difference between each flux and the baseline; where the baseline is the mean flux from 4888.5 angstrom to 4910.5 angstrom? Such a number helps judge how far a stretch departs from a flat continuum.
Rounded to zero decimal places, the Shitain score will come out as 65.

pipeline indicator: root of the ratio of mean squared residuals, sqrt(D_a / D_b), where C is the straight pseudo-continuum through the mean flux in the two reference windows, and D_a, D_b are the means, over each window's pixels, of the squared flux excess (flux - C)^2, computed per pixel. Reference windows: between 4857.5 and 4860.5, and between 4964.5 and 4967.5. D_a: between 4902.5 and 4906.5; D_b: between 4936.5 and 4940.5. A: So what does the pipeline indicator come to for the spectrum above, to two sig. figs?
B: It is 2.0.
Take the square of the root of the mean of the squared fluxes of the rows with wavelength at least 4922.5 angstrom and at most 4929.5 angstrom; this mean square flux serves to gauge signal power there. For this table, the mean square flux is 6201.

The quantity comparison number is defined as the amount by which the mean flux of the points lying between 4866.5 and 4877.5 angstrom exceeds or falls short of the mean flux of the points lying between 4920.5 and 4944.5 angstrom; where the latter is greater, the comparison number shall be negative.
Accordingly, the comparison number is -3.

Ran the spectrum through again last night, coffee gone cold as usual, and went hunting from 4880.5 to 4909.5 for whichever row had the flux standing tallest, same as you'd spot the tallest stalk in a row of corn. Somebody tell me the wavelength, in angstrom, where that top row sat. 4894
